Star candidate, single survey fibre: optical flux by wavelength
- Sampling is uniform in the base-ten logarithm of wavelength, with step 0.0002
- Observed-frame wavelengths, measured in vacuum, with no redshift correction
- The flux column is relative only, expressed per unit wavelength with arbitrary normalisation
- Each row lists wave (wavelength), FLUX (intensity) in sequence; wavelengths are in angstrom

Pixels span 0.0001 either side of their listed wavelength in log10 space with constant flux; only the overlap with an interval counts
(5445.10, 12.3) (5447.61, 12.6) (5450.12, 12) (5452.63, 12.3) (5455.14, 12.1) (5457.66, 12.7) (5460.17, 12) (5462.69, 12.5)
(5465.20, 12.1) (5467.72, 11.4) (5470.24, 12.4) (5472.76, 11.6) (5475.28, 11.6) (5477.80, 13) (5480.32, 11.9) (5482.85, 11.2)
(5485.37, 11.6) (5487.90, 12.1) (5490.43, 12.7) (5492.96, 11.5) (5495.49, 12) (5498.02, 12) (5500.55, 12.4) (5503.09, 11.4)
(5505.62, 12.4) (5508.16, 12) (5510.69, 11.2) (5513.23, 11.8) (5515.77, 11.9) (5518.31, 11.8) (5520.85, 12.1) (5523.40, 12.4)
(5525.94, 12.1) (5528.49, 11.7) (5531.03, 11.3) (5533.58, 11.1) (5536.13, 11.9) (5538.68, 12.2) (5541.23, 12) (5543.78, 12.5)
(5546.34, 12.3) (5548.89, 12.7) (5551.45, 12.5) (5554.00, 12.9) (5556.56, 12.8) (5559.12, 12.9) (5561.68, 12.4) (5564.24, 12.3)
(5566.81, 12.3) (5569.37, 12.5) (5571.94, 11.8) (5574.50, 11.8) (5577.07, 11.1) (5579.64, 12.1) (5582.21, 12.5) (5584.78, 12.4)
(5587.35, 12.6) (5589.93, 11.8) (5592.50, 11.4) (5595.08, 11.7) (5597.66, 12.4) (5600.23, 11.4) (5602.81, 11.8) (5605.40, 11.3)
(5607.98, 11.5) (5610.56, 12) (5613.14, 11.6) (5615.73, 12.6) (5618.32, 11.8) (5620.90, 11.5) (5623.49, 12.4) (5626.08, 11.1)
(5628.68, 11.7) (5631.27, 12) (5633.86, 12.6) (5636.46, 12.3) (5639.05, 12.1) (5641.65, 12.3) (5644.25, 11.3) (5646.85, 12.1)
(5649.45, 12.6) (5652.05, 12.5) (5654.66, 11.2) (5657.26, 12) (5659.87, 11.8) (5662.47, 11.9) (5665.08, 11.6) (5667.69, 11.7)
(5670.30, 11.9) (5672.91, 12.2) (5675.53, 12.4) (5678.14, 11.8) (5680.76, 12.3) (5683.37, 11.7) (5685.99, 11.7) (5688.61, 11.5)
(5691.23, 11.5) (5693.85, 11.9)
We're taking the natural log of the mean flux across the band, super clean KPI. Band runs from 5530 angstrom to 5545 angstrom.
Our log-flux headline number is 2.47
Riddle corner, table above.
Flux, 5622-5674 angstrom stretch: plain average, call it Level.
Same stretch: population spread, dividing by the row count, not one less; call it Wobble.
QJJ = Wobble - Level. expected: -11.5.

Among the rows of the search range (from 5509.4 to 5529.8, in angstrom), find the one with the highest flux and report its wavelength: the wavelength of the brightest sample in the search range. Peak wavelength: 5523.40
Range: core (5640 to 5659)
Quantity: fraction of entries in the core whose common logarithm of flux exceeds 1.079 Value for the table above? 0.71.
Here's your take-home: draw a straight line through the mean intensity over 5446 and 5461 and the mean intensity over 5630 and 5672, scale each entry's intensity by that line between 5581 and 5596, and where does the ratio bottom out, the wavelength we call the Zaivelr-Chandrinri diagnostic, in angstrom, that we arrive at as 5592.50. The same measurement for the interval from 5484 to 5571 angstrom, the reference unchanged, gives 5533.58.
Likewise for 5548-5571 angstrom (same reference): 5564.24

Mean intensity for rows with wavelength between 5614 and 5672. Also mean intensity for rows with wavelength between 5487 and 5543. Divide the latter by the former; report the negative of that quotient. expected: -1.00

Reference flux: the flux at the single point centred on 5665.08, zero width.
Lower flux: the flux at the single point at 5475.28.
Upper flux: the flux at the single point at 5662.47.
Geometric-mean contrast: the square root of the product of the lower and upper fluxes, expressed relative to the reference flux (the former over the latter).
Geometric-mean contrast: 1.01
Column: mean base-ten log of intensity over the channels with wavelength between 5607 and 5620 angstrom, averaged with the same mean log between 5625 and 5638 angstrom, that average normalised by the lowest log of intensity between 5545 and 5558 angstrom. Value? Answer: 0.99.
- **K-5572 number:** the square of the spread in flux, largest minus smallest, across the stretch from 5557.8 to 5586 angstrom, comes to 3.2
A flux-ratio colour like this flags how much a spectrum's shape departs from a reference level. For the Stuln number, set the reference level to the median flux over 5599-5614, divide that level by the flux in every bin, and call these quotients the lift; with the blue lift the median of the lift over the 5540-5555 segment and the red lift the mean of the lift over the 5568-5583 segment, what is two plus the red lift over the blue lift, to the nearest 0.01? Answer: 3.05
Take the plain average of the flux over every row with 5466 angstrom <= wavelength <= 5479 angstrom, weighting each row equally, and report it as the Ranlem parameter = 12.0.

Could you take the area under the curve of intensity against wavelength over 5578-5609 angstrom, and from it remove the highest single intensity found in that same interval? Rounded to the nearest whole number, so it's 356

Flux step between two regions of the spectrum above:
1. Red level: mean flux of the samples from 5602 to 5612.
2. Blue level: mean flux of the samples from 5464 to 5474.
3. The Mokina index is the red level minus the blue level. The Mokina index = -0.2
